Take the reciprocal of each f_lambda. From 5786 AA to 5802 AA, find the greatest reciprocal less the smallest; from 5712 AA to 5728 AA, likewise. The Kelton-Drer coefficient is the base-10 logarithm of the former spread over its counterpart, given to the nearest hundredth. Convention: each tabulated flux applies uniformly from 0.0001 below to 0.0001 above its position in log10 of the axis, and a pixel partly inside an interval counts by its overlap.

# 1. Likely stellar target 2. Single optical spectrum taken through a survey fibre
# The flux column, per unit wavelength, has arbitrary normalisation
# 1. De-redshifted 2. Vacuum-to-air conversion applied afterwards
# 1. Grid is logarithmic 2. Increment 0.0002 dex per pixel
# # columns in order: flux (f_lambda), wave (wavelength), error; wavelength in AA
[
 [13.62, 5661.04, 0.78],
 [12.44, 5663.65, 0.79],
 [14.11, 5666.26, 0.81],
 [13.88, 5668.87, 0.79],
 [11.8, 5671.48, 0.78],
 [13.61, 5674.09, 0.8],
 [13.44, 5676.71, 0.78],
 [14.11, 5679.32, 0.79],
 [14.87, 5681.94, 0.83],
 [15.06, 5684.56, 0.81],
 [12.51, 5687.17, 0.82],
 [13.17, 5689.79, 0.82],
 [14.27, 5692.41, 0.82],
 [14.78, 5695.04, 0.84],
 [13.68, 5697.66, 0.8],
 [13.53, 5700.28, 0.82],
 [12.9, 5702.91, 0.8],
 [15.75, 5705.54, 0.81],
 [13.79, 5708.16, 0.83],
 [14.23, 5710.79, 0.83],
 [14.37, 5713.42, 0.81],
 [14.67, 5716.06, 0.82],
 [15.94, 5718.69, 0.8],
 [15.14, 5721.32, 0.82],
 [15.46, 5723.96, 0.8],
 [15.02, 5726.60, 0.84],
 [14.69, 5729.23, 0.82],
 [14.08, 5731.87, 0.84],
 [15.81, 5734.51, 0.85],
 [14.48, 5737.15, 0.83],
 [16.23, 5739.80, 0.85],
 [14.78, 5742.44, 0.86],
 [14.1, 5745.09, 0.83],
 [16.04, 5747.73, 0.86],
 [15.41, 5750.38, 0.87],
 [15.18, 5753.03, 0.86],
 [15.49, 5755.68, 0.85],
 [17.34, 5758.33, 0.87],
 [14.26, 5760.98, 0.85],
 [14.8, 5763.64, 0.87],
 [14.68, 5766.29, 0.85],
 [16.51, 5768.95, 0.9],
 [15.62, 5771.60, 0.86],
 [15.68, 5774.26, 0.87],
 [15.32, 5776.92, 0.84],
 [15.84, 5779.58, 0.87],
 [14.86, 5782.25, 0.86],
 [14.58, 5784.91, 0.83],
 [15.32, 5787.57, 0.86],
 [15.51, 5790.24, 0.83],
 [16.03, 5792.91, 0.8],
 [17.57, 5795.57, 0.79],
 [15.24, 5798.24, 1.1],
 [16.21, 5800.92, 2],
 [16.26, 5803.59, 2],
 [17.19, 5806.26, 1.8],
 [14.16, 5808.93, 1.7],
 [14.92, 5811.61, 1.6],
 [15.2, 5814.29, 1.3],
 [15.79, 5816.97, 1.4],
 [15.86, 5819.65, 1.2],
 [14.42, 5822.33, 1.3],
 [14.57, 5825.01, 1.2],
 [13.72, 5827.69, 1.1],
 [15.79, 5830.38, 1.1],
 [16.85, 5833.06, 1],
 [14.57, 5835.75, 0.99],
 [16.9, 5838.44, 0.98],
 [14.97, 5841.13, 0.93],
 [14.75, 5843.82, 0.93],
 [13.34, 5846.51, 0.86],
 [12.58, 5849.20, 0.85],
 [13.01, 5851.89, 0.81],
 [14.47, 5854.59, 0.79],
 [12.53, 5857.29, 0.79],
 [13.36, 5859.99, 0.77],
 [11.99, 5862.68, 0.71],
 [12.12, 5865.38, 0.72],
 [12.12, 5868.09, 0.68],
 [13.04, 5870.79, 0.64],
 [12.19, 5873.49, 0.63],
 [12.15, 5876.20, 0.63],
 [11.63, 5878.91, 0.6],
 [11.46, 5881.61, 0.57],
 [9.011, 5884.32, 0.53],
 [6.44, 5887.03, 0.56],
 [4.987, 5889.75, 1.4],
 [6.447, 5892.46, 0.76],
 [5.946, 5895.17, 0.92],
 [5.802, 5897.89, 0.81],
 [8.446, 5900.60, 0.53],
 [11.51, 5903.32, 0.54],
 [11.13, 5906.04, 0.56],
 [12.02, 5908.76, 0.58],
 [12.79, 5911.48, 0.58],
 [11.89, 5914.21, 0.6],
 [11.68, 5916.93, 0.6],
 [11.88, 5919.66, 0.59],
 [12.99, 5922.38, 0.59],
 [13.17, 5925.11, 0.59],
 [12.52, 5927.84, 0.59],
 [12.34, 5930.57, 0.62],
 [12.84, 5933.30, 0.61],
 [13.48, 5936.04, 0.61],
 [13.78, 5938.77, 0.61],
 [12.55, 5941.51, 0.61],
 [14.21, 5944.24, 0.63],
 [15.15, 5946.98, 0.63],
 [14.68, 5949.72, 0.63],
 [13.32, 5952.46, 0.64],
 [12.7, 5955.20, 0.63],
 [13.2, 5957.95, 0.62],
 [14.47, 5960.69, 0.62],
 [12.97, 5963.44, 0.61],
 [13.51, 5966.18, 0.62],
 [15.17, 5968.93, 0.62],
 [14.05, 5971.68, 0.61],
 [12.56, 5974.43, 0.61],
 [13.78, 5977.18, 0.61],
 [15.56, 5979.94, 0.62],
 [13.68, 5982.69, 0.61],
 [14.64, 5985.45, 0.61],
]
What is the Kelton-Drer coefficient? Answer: 0.10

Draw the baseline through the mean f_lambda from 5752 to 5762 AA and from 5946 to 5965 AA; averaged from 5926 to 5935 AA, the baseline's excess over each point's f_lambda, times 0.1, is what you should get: 0.14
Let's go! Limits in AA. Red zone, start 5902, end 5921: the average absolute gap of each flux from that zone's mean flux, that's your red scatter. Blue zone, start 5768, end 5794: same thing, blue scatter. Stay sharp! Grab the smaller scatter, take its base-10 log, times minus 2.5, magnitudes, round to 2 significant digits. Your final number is 1.2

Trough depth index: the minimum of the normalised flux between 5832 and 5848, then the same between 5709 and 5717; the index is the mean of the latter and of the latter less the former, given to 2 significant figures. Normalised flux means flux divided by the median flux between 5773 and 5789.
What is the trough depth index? 0.49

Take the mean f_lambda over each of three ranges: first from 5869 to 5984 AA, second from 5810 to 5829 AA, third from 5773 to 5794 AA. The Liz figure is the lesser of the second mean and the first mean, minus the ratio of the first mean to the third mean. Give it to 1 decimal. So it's 11.2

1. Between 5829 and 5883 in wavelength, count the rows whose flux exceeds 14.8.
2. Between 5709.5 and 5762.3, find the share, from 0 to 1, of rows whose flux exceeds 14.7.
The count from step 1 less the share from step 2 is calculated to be 3.4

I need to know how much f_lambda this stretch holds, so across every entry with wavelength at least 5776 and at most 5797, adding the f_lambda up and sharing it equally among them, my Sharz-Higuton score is 15.6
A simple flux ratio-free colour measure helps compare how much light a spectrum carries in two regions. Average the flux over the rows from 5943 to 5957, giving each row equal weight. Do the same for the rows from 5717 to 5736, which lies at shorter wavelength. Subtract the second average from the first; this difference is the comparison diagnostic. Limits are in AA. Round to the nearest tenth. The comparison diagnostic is -1.2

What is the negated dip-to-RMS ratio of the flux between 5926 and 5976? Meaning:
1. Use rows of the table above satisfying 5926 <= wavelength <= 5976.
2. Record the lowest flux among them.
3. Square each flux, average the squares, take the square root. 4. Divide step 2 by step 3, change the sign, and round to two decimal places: -0.91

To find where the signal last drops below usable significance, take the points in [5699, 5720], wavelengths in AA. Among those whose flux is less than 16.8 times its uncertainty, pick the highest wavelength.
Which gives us 5708.16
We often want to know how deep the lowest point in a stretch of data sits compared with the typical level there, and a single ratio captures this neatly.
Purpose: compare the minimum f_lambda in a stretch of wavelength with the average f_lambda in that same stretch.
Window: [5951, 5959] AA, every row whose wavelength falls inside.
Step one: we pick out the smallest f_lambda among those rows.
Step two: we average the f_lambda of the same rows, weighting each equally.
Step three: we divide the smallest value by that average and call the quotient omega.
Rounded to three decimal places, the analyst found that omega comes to 0.971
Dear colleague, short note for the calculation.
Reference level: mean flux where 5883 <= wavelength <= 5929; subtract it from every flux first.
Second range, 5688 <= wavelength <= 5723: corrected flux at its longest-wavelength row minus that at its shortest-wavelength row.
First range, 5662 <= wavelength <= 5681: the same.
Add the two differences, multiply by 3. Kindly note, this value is 11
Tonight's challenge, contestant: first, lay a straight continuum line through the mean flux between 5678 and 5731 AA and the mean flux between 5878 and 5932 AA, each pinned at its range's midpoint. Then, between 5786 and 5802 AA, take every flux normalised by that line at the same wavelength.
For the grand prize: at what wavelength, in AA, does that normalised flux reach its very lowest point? 5787.57 AA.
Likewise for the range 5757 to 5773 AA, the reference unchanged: 5760.98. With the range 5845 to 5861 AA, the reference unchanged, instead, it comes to 5849.20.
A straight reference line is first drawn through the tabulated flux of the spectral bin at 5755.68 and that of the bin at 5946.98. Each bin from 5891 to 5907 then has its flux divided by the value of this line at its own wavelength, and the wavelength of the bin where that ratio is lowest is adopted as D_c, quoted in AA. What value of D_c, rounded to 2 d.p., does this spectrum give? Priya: 5897.89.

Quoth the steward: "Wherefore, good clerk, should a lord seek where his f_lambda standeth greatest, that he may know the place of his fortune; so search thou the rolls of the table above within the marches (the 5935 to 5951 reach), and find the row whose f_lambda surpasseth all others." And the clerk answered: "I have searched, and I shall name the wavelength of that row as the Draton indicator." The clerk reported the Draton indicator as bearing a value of 5946.98 AA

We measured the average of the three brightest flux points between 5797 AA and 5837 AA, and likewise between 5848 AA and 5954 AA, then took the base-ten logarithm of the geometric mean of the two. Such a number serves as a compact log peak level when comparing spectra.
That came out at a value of 1.20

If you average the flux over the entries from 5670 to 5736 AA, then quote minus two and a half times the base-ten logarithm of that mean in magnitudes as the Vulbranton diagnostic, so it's -2.89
